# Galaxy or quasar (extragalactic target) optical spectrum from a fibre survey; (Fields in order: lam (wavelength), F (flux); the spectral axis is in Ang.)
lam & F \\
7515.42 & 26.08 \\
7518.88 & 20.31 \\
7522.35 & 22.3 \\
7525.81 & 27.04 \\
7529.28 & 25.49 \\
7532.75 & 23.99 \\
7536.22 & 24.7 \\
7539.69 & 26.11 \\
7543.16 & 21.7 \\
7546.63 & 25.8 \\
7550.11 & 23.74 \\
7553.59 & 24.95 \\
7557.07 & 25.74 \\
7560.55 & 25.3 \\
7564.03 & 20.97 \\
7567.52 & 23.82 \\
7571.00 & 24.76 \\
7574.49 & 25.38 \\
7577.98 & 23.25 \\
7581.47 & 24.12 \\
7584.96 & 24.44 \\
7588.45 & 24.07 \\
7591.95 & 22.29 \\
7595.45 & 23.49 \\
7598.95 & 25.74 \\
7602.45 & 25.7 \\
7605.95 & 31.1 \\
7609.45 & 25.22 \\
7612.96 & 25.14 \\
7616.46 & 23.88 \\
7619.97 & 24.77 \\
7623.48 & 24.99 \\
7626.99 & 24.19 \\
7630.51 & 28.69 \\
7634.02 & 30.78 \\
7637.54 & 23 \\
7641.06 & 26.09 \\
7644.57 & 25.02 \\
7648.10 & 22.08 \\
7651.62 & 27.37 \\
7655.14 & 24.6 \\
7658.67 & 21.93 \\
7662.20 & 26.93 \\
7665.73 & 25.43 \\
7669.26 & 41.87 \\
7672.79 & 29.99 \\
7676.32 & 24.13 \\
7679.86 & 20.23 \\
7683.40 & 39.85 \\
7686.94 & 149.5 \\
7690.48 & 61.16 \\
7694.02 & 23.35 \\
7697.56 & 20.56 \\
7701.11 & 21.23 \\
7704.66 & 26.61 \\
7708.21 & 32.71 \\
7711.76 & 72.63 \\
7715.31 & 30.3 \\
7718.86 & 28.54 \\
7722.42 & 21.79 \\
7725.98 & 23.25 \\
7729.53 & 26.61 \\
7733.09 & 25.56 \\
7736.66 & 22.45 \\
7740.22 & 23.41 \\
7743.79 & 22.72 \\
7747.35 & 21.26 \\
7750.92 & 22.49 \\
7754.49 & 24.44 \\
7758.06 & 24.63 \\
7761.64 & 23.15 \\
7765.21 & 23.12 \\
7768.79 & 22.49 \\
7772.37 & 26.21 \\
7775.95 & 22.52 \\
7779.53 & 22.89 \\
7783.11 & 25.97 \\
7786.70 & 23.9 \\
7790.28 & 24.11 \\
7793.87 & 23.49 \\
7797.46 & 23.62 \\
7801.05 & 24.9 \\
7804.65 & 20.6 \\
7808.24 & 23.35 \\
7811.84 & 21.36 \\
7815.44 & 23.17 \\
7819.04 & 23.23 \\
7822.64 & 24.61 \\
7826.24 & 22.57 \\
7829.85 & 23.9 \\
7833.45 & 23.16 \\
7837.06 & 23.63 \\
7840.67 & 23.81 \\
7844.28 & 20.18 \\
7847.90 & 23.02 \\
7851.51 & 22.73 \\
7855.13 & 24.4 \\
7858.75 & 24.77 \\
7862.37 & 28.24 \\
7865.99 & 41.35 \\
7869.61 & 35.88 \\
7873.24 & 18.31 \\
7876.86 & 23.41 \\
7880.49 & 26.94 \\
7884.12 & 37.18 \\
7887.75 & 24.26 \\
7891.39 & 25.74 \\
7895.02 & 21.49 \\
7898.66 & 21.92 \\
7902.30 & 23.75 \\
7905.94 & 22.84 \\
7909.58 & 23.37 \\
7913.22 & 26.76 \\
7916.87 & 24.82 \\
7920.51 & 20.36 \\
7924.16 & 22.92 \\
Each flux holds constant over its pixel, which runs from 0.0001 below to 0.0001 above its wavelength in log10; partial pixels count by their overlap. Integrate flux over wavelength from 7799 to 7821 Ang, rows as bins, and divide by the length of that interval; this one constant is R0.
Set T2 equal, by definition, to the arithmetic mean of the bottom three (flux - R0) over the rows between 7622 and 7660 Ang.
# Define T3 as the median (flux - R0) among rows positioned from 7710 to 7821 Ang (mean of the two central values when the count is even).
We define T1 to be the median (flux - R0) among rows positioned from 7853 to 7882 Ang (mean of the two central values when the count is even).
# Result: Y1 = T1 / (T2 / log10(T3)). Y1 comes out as 1.7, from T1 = 3.1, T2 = -0.5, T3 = 0.6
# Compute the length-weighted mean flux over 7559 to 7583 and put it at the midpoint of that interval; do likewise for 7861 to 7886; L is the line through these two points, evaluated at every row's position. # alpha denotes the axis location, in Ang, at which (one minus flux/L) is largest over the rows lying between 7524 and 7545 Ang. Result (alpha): 7543.16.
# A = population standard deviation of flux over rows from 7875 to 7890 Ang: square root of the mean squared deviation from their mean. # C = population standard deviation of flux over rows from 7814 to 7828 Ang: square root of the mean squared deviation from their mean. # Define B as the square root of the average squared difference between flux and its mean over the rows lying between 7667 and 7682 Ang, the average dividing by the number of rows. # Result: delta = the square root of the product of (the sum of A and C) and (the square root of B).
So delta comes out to 4.2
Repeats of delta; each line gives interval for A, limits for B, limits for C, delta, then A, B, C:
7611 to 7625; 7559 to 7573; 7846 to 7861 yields 1.3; 0.5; 1.7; 0.9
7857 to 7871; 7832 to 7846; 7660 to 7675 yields 4.0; 6.5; 1.5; 6.5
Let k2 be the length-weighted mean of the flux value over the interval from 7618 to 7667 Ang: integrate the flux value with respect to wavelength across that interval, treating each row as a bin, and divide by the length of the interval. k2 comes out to 25.4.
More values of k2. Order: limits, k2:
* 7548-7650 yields 24.9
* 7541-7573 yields 24.1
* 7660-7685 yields 29.6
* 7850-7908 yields 26.5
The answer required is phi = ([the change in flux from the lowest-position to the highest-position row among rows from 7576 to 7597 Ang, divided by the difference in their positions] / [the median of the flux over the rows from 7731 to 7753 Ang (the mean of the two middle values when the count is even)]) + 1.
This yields 1.001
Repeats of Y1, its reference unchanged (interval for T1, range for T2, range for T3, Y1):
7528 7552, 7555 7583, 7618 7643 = -6.1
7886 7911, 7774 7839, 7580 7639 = -0.1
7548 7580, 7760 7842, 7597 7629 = -0.6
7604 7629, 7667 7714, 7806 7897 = 0.1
